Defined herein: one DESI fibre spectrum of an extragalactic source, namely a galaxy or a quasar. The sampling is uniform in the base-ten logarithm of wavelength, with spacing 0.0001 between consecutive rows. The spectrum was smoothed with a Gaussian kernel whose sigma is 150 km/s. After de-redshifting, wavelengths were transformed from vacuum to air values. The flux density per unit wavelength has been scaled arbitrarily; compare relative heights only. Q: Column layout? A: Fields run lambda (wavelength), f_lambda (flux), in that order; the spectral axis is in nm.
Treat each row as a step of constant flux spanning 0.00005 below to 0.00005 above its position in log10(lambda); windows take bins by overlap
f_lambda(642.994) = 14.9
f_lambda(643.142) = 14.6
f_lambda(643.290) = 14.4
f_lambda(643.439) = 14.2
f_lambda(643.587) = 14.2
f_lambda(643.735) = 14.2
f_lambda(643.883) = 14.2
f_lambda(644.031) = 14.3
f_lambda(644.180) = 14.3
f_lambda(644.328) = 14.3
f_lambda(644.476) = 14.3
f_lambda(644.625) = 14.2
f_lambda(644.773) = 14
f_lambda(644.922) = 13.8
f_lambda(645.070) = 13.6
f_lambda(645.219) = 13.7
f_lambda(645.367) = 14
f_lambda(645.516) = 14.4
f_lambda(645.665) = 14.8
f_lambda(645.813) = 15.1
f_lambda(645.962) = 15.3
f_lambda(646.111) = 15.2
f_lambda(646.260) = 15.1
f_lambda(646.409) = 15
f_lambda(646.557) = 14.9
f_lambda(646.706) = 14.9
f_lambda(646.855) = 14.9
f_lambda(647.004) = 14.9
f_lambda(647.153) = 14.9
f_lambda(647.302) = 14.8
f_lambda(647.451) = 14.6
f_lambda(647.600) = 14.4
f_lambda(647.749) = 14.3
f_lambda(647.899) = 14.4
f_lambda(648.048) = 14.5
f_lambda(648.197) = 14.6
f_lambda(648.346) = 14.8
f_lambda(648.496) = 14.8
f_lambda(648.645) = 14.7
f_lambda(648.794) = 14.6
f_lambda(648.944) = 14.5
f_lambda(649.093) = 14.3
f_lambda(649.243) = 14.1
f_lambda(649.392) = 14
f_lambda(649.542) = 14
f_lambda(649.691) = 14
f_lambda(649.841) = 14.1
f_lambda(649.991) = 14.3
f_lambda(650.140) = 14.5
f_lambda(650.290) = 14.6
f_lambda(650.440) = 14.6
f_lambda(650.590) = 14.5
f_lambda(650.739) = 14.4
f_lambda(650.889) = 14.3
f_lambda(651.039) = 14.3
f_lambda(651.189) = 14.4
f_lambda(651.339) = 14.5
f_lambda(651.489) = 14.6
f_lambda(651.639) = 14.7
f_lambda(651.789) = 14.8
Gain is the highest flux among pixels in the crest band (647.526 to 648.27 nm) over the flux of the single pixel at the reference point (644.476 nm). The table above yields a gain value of 1.02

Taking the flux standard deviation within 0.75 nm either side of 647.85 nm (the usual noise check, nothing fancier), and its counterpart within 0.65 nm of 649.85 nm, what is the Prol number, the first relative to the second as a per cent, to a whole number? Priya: 80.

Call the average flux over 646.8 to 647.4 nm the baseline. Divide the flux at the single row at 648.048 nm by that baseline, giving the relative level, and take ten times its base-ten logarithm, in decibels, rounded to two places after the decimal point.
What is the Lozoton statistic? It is -0.11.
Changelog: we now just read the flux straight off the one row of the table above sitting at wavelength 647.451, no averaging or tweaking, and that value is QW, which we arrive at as 14.6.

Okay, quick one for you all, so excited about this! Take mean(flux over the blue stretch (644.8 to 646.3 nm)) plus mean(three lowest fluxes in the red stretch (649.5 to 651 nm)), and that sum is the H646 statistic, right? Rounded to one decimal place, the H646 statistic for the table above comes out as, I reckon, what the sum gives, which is 28.5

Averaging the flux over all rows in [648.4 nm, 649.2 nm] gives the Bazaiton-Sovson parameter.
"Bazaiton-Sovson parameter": 14.6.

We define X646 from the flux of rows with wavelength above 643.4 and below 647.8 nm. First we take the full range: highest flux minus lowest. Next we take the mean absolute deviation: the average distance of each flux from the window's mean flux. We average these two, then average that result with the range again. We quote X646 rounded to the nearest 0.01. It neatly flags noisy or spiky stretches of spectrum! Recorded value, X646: 1.37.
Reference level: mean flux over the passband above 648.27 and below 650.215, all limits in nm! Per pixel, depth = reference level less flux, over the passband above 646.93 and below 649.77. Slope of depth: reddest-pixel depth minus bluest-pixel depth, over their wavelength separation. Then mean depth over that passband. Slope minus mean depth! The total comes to 0.5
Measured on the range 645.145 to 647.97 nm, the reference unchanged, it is 0.1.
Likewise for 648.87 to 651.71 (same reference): -0.1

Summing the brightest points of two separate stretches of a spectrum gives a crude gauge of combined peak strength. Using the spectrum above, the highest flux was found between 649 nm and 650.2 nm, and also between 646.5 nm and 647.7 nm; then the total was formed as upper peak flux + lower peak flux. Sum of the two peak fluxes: 29.4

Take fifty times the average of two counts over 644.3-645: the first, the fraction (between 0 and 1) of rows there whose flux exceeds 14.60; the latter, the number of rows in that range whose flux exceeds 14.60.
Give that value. 0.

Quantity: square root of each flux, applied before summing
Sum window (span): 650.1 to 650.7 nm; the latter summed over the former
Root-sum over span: 15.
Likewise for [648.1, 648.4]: 8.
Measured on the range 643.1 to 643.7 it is 15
